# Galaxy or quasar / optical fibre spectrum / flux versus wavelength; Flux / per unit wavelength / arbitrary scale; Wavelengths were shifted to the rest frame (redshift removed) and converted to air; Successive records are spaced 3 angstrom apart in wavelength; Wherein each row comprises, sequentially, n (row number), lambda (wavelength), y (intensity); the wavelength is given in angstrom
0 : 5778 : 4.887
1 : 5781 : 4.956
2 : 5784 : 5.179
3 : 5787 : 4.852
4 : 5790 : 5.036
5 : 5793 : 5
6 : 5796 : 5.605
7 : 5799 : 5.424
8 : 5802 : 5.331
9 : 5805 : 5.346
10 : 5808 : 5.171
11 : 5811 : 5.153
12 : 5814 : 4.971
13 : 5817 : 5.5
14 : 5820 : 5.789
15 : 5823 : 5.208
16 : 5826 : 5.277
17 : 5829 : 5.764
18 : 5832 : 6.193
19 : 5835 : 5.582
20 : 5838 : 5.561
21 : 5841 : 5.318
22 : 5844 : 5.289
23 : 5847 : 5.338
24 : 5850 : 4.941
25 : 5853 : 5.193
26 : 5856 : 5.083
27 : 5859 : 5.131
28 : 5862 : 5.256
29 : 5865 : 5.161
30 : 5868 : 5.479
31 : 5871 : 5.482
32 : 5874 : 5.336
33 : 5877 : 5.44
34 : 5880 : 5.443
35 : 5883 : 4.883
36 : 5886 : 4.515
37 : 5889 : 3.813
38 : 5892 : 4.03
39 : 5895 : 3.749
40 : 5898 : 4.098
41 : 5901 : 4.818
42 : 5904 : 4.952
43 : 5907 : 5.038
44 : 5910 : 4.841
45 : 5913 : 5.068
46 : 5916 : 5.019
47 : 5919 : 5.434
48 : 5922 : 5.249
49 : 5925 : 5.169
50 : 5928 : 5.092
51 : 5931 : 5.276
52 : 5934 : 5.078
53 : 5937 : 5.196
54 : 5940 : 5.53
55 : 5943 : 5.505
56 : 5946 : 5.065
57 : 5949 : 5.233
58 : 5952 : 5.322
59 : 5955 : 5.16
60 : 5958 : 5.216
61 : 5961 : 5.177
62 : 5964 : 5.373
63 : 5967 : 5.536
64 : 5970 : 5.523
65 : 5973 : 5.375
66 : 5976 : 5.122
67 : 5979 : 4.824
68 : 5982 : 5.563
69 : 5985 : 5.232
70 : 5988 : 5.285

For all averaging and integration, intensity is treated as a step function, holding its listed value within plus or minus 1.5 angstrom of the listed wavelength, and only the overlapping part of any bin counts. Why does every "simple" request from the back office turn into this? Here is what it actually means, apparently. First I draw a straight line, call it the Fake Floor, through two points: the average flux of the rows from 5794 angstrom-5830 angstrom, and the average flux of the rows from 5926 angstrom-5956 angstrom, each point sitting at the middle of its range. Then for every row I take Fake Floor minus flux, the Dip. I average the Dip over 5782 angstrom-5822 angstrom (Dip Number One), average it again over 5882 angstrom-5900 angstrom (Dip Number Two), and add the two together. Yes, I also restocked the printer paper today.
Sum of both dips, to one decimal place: 1.2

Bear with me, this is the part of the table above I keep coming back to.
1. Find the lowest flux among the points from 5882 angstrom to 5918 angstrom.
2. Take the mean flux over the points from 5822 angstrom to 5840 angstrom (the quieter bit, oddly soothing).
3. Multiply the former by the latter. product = 21.0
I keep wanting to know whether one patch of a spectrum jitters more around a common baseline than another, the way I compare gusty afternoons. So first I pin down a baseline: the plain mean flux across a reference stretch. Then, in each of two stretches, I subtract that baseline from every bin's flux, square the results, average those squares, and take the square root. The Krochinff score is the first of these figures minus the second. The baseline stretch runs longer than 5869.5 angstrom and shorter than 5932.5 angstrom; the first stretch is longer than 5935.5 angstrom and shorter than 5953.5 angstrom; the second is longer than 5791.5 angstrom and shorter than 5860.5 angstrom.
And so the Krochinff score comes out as -0.10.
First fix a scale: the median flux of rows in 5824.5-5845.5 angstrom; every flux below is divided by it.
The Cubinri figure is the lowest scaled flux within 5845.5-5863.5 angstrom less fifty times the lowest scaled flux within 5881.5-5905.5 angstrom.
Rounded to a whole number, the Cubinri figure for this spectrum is -33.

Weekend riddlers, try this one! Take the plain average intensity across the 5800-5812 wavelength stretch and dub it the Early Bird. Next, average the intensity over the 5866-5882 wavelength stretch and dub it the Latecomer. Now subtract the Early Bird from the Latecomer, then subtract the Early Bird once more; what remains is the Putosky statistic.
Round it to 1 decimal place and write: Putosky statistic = -5.1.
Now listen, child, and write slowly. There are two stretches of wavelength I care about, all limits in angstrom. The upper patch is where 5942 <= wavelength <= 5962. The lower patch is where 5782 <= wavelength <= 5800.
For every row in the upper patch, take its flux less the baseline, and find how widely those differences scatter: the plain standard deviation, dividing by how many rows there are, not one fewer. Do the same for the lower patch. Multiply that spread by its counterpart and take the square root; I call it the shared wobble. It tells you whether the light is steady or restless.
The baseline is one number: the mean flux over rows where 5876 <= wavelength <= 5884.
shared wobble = 0.18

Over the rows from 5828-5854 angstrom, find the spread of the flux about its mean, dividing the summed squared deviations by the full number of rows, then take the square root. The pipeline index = 0.34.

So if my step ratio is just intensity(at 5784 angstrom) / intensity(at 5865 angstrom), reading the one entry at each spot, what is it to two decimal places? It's 1.00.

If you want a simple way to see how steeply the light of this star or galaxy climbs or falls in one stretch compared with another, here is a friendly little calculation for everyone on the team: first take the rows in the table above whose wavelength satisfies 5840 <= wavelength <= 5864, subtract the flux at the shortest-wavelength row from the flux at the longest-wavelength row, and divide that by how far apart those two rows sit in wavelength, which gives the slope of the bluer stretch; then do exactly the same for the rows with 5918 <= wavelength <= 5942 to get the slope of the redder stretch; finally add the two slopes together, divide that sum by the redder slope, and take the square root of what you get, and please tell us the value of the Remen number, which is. 0.6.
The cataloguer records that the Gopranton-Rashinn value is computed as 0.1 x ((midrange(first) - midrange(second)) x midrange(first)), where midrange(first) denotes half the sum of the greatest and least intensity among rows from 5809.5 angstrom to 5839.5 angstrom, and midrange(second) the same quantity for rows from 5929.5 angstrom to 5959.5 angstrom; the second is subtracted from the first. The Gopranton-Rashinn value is 0.2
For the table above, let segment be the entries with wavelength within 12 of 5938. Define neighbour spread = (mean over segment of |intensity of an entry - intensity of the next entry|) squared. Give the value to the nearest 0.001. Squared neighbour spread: 0.044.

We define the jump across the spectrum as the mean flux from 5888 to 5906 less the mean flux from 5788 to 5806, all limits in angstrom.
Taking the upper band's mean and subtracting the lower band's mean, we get -1.0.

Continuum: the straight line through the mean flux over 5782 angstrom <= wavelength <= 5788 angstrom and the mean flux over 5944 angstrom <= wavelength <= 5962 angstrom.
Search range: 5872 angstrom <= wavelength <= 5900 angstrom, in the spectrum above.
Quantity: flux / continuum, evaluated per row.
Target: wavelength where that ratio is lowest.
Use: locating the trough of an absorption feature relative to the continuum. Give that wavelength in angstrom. 5895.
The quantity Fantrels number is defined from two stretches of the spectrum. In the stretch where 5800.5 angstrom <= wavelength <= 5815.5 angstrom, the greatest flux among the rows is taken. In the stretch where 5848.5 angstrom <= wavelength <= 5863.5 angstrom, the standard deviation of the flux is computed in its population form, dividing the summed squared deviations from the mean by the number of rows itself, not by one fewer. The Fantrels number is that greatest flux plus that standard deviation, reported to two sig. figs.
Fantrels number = 5.5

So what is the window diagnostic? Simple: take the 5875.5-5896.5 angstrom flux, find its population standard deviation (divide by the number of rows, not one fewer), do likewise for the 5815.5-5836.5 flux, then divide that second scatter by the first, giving 0.46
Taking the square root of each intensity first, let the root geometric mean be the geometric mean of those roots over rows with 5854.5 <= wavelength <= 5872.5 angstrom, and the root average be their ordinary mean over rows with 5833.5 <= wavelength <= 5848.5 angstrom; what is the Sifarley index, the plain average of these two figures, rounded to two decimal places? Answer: 2.31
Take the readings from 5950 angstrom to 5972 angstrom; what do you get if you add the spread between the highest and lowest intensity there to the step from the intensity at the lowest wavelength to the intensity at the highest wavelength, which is 0.58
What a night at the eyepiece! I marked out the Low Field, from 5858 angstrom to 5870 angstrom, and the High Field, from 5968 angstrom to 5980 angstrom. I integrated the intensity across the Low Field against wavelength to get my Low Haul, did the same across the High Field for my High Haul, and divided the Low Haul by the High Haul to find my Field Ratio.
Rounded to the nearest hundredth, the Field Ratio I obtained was 1.01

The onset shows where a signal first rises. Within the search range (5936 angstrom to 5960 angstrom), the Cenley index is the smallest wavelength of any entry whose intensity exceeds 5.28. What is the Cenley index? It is 5940 angstrom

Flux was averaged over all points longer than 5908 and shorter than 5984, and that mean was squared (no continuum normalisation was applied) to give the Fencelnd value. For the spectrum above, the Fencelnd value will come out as 27.4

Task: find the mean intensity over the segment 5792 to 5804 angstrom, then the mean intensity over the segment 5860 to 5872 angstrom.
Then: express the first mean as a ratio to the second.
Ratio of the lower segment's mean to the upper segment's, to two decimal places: 1.00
